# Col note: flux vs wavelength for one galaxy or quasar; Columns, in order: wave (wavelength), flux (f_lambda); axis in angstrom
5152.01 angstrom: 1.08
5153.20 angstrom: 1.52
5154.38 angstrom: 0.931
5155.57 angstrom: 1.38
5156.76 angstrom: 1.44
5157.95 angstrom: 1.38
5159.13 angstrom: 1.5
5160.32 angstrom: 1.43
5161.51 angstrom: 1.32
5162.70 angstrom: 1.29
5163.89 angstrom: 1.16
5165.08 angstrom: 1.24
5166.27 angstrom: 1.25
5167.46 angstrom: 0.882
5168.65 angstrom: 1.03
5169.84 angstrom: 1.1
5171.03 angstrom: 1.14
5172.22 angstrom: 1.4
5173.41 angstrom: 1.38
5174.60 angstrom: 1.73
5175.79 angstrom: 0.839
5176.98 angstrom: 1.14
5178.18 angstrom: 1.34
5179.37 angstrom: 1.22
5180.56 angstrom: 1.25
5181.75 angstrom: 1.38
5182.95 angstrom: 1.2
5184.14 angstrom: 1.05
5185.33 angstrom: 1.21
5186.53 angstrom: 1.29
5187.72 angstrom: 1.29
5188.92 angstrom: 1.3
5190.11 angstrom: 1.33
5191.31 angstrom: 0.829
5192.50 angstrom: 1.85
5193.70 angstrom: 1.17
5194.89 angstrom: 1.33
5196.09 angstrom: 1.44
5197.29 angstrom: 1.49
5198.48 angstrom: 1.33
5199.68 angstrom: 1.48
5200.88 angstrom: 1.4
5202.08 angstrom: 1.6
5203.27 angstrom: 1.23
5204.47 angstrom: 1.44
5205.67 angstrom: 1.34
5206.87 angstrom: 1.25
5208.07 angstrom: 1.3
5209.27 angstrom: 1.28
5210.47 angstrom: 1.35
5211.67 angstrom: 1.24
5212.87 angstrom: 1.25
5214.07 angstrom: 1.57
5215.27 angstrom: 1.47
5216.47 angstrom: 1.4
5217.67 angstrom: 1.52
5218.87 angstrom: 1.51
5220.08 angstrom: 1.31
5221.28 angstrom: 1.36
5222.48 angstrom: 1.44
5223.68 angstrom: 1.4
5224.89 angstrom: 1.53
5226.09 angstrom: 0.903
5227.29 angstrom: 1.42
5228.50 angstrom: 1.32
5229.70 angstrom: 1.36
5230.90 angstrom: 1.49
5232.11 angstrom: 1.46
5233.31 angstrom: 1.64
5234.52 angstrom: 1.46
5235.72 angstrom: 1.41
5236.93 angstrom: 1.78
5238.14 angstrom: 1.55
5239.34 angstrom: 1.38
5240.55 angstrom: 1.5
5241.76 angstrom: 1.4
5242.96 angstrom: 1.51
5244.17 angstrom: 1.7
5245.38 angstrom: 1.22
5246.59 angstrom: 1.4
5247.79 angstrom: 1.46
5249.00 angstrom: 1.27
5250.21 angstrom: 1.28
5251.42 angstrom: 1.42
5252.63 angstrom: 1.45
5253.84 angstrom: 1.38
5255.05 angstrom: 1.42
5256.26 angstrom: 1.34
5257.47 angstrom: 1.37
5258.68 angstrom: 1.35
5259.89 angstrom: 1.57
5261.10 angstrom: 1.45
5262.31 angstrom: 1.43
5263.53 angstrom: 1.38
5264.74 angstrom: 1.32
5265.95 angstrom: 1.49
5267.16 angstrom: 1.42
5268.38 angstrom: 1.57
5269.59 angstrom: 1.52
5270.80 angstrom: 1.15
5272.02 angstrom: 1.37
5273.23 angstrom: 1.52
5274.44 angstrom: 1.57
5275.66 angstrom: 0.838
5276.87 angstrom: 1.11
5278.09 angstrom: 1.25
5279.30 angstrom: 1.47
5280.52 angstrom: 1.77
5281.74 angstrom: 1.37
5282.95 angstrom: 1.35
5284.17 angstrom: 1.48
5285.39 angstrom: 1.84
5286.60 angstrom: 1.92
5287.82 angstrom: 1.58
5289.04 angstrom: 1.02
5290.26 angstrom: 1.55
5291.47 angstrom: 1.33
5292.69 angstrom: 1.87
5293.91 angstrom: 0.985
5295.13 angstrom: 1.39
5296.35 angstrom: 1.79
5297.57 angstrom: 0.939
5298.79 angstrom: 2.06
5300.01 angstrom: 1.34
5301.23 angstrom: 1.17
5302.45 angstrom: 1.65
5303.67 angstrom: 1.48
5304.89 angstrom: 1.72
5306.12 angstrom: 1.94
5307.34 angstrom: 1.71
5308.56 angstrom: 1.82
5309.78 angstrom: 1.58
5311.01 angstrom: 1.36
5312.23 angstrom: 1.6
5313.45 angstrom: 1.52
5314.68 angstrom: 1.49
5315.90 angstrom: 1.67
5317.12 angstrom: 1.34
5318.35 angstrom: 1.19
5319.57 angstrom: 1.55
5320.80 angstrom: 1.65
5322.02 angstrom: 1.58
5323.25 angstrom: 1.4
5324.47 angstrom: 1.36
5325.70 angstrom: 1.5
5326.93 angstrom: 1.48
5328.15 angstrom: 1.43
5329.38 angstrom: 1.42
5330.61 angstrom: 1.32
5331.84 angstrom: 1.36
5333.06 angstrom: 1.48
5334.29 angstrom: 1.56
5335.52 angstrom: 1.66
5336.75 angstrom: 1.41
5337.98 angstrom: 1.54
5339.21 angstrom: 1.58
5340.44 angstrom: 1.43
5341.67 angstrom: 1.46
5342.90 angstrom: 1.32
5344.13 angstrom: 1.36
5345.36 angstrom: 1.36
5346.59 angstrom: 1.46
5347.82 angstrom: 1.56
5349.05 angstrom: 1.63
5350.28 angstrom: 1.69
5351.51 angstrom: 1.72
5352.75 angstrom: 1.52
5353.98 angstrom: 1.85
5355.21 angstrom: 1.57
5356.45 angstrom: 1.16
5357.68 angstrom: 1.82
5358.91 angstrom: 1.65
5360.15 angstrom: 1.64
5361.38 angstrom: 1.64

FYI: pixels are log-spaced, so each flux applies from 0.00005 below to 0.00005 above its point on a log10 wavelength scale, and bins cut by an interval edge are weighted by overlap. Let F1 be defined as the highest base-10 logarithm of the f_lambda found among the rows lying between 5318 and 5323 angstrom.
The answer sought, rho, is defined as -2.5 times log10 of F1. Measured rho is 1.66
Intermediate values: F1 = 0.217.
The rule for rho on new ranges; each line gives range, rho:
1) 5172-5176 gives 1.56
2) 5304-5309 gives 1.35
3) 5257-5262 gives 1.77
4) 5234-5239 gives 1.50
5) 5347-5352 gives 1.57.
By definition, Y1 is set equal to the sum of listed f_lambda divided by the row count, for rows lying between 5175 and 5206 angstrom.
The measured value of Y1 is 1.30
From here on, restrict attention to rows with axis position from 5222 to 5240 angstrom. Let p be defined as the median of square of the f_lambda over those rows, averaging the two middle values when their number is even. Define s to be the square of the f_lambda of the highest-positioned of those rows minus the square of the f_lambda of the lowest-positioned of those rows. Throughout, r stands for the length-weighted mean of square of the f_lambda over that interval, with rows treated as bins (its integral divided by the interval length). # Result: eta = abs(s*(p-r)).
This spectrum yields 0.004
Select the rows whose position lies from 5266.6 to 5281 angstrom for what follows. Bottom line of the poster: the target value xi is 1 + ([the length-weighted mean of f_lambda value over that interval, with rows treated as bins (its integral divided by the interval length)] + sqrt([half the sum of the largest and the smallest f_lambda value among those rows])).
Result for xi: 3.5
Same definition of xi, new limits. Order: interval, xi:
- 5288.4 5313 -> 3.7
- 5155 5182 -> 3.4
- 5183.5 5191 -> 3.3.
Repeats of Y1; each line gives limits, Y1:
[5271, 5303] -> 1.44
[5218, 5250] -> 1.43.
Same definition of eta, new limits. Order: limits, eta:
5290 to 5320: 0.000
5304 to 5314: 0.010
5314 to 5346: 0.019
